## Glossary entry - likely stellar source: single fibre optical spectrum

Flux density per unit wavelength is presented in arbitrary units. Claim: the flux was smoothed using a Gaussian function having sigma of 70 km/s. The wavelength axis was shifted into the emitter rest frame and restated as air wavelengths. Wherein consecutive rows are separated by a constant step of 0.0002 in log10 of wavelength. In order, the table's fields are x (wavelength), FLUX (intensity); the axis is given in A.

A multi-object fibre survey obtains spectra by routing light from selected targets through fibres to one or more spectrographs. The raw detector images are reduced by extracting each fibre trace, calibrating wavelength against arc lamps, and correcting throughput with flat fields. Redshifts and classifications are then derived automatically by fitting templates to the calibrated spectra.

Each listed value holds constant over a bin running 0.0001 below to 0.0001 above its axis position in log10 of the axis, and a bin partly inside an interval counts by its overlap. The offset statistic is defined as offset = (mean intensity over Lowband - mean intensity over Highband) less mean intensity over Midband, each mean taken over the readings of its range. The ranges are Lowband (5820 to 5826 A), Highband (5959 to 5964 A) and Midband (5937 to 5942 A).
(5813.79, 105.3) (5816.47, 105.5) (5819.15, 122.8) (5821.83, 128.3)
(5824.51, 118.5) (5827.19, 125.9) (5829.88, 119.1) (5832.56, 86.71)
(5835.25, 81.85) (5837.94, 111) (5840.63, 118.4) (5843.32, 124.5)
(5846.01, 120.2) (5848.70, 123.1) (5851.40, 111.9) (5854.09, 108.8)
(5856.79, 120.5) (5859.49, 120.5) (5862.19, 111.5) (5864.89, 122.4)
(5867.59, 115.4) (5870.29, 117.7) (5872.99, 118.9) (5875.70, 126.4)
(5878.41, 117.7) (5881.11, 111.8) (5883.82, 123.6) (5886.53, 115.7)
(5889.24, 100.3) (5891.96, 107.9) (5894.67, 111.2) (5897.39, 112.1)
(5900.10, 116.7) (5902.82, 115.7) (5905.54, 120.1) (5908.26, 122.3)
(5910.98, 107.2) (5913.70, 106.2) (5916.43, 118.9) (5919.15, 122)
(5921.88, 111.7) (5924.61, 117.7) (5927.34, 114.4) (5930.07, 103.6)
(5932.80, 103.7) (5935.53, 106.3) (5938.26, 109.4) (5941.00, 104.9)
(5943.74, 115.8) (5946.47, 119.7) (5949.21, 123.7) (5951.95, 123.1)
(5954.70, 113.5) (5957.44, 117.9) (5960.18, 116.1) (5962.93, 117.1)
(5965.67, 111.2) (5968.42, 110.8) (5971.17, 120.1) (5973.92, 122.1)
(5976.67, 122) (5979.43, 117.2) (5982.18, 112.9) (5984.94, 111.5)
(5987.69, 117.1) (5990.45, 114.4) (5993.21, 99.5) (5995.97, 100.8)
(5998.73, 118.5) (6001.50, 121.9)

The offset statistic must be -100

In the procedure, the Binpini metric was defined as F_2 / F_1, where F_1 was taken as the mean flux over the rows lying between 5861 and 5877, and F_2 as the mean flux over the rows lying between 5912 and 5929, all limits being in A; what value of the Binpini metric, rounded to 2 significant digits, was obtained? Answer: 0.97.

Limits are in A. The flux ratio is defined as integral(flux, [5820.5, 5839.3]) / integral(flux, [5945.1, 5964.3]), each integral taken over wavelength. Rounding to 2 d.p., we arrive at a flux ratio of 0.91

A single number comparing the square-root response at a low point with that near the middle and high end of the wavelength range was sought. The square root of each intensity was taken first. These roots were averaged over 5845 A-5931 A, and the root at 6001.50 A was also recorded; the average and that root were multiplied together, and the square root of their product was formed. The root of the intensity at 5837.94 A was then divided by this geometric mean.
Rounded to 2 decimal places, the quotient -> 0.97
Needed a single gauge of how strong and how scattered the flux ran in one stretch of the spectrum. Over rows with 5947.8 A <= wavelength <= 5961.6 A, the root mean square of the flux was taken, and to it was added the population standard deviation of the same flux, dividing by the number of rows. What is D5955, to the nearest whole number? 123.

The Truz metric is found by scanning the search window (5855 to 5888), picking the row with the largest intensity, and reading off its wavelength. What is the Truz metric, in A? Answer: 5875.70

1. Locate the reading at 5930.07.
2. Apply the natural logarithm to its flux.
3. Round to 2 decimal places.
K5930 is 4.64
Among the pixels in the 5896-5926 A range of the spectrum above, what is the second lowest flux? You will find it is 107.2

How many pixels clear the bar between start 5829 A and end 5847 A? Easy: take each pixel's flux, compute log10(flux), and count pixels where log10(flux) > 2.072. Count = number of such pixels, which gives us 4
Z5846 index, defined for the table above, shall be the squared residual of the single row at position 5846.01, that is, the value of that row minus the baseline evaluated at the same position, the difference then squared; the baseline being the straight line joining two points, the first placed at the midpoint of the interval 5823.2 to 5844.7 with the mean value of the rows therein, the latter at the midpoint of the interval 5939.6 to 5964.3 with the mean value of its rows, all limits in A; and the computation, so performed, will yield 78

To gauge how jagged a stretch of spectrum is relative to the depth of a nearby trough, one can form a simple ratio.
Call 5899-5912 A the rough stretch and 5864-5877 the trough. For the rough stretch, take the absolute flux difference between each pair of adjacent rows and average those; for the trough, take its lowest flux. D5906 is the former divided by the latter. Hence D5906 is 0.049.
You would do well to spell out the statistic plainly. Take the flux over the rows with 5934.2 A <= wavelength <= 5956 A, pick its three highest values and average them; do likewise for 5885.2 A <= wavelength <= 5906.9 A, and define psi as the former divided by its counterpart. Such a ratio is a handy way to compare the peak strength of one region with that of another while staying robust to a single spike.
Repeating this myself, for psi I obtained 1.040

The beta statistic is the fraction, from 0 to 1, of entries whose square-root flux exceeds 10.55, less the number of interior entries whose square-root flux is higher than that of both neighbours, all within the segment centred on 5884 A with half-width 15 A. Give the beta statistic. -1.27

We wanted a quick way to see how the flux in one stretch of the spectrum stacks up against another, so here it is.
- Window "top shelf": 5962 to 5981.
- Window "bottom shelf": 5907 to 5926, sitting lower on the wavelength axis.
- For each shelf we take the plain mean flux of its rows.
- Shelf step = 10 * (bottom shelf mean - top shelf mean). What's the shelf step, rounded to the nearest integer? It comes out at -21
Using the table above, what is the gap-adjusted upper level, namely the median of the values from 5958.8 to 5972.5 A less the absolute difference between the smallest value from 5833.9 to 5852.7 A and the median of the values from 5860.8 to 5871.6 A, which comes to 81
